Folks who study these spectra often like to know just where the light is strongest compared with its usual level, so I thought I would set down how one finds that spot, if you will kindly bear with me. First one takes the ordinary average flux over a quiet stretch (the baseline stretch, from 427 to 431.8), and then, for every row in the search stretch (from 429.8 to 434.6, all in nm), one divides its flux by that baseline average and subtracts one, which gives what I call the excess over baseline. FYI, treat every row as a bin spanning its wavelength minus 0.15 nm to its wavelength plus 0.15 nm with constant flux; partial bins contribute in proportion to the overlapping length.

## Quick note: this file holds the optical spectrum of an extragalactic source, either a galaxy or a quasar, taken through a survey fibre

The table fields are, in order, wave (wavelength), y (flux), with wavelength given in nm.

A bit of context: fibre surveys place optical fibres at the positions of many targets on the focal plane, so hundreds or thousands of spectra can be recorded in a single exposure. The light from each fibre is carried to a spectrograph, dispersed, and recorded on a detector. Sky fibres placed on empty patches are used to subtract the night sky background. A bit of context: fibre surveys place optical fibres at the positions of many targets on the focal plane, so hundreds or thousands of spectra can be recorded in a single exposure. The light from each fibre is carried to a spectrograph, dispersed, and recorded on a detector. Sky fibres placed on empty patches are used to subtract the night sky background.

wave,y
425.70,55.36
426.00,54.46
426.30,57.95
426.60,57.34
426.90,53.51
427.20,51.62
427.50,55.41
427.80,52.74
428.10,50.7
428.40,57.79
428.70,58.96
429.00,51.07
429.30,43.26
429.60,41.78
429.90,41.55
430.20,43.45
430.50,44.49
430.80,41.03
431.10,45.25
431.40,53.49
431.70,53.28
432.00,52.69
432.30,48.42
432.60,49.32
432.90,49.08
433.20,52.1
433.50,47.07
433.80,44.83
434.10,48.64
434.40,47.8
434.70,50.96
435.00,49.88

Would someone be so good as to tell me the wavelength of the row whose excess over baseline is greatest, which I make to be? 431.40 nm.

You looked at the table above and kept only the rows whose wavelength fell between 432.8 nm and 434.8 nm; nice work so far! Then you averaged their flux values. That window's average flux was 49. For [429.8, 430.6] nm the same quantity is 43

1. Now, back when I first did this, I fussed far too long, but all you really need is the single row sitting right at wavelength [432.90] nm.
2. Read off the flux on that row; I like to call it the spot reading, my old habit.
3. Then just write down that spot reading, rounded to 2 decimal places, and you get 49.08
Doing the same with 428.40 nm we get 57.79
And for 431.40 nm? 53.49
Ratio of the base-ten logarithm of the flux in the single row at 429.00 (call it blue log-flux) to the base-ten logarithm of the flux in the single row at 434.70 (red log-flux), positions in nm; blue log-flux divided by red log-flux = 1.00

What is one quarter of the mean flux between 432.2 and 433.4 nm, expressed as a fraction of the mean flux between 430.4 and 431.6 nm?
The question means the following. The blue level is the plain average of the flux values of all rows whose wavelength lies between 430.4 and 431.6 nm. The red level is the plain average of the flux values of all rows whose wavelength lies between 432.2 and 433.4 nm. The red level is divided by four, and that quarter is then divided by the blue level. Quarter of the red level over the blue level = 0.27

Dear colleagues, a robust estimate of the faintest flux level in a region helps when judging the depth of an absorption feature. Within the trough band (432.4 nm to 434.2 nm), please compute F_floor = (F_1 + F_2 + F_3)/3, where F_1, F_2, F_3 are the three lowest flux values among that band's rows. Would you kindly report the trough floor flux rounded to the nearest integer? 47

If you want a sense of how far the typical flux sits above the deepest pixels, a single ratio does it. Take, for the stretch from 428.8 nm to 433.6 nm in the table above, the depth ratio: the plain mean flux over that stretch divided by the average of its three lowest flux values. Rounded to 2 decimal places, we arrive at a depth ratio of 1.14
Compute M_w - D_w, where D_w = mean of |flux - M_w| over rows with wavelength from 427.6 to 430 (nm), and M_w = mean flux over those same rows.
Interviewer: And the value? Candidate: 44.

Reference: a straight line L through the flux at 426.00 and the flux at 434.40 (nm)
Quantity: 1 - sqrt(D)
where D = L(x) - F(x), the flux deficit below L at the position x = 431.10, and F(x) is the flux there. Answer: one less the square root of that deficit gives -1.3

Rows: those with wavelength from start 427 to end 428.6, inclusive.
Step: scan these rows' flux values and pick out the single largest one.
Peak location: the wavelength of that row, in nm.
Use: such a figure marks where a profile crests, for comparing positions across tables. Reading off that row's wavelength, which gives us 428.40 nm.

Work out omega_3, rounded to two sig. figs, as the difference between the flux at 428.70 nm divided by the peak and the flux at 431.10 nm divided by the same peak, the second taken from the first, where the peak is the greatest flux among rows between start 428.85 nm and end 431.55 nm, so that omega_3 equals 0.26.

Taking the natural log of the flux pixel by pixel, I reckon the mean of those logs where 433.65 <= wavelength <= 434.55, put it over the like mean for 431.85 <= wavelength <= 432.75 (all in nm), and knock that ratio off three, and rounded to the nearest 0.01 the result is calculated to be 2.02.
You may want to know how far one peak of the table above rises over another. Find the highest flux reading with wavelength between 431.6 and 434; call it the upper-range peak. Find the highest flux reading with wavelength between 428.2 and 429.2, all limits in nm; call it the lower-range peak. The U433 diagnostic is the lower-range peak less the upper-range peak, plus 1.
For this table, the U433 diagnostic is 6.7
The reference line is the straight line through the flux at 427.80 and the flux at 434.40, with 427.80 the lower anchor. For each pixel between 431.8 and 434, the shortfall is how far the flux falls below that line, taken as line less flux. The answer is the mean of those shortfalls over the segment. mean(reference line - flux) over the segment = -0.2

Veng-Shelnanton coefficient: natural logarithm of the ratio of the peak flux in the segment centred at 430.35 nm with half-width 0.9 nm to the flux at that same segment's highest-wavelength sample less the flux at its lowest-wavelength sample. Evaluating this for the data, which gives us 2.6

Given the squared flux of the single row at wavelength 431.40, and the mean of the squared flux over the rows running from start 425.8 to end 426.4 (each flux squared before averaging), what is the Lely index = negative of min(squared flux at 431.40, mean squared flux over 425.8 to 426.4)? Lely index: -2861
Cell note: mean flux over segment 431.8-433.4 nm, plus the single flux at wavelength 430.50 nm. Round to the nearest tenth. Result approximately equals 94.8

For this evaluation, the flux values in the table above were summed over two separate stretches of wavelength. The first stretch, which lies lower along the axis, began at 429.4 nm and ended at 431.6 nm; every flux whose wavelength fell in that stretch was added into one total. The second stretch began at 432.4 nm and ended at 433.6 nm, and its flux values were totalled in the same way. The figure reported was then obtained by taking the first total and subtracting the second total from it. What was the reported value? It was 113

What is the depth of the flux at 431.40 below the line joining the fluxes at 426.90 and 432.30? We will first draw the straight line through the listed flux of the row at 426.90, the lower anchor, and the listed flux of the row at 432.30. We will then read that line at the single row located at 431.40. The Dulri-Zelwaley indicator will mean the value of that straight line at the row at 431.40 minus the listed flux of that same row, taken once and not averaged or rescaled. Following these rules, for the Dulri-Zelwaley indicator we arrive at -4.2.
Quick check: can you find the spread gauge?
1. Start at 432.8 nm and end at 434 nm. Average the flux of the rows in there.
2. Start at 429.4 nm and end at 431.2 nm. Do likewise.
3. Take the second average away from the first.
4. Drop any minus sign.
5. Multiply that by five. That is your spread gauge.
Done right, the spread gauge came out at 27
